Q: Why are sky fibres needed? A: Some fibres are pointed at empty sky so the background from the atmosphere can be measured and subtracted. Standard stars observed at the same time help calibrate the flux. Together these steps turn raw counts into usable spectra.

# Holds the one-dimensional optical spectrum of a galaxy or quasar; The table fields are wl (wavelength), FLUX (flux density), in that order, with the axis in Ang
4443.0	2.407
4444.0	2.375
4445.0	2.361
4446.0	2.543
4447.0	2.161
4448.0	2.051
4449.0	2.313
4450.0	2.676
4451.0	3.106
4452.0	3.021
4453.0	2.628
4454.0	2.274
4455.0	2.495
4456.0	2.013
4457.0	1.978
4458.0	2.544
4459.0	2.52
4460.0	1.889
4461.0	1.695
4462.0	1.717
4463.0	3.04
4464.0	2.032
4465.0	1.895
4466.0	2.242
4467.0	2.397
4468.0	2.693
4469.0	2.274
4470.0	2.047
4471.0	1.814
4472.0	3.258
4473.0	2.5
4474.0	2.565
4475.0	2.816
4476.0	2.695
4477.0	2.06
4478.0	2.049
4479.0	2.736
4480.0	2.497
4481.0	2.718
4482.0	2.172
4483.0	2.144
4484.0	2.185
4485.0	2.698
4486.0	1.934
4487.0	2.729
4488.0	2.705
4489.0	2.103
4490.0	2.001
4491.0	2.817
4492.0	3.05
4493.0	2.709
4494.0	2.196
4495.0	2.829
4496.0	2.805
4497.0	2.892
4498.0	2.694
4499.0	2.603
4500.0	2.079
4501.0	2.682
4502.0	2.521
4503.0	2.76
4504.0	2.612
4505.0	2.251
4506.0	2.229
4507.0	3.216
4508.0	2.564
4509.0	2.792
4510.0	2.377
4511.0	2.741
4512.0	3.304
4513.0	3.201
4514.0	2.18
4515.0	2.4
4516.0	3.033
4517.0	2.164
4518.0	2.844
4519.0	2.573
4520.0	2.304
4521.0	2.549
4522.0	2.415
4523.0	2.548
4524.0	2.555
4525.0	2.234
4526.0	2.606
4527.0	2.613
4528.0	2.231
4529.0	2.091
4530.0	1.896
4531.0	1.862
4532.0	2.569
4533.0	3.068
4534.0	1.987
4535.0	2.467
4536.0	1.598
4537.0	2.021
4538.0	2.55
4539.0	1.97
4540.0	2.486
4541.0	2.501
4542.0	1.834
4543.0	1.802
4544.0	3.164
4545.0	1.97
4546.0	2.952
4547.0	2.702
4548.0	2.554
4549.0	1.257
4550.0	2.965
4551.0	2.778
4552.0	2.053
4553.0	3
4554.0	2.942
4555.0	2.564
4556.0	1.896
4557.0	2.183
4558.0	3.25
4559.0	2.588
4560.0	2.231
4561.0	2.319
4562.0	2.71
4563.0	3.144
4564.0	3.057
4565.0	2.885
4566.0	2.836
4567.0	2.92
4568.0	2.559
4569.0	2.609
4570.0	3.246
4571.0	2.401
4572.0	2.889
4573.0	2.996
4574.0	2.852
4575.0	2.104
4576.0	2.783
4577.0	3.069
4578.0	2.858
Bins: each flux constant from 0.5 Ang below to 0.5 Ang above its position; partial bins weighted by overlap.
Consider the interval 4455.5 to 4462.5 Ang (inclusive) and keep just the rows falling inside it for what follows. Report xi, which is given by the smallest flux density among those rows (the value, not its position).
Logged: 1.695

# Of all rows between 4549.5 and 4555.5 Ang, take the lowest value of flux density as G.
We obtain 2.053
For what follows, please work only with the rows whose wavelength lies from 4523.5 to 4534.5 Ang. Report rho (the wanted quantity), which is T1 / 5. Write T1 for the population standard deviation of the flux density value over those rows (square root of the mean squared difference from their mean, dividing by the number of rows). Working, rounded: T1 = 0.36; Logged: 0.072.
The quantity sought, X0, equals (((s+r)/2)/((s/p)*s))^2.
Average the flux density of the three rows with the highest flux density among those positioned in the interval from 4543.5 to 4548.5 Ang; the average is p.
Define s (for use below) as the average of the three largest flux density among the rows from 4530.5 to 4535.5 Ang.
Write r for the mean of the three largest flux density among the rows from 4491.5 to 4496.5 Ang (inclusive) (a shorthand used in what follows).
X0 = 1.27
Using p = 2.94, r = 2.89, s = 2.70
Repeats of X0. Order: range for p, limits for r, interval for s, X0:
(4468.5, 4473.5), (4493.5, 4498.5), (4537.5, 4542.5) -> 1.29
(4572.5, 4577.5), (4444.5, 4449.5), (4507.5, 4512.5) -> 0.84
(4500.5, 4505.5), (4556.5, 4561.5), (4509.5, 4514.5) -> 0.67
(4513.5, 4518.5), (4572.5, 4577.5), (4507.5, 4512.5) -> 0.89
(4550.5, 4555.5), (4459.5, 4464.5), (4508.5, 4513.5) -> 0.67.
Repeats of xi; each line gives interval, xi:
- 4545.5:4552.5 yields 1.257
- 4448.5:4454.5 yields 2.274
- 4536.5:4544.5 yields 1.802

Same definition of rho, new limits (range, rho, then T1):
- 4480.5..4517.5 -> 0.072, 0.36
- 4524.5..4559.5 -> 0.095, 0.48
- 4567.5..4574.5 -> 0.054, 0.27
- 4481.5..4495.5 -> 0.072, 0.36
